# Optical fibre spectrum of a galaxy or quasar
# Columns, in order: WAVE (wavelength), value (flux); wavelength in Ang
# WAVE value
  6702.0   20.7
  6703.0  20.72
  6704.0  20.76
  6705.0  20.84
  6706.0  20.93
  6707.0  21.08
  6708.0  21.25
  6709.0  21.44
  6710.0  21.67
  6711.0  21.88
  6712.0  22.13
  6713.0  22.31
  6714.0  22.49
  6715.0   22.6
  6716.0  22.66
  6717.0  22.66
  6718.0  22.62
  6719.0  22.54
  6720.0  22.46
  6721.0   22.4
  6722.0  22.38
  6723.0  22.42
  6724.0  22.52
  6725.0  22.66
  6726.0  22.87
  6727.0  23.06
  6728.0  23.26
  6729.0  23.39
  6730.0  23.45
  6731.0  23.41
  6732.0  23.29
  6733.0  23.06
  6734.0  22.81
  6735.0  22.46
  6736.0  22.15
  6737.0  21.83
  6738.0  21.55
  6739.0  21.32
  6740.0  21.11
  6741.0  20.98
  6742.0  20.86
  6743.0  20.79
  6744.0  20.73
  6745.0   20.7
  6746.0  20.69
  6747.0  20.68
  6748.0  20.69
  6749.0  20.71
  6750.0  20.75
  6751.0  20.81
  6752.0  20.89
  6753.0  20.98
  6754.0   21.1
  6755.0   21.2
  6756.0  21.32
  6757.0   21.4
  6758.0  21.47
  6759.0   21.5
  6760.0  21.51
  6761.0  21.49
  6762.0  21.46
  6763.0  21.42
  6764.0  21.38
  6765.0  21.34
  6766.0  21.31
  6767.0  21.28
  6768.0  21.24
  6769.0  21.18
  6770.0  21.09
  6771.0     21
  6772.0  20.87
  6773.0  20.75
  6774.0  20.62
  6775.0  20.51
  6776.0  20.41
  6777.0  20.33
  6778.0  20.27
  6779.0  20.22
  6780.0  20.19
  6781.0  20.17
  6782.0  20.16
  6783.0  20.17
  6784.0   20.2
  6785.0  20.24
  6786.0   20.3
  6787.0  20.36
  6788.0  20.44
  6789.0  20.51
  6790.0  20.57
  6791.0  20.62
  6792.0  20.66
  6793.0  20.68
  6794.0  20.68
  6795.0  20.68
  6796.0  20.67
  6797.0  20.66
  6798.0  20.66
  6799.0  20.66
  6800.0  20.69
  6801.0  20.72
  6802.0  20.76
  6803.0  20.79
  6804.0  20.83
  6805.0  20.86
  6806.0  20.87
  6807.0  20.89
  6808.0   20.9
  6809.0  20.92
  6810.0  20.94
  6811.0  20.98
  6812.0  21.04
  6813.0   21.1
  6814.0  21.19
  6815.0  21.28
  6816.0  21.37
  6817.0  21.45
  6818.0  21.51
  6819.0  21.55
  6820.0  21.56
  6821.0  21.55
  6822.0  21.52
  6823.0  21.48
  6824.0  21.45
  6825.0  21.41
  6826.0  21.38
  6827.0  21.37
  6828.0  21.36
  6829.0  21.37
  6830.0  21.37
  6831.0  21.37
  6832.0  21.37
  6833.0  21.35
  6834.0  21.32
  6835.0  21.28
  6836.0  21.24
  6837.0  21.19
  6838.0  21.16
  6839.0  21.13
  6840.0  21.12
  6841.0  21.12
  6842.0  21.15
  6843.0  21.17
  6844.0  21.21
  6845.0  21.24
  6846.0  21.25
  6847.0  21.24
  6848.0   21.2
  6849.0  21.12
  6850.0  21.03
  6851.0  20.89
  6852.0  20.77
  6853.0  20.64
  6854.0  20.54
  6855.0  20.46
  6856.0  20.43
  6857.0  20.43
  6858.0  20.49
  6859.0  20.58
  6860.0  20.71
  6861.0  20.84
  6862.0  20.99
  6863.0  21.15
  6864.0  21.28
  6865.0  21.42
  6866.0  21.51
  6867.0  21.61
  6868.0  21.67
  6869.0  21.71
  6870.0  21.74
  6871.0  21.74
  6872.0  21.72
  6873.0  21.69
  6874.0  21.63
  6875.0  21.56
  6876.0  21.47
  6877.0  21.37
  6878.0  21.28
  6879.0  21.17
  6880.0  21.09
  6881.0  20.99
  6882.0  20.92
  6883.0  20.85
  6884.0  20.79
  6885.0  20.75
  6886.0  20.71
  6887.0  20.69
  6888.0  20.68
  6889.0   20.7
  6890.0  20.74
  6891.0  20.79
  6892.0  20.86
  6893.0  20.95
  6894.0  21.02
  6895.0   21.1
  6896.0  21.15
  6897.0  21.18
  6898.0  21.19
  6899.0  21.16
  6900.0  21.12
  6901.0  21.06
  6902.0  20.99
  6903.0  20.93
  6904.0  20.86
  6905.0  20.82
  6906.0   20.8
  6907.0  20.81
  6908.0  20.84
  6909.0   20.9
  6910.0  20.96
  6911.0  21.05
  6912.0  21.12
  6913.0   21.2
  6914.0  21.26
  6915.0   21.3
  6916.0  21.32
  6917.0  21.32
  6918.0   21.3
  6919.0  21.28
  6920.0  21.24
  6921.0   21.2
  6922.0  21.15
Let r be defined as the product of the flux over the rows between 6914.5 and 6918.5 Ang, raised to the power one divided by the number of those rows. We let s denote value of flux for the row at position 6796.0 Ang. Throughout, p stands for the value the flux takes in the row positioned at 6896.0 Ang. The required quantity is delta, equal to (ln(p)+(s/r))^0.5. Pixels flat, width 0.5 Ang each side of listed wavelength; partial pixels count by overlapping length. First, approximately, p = 21.15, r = 21.3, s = 20.67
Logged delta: 2.01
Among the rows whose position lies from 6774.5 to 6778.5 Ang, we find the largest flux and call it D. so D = 20.51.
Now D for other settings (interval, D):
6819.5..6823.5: 21.56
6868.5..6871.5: 21.74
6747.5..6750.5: 20.75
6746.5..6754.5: 21.1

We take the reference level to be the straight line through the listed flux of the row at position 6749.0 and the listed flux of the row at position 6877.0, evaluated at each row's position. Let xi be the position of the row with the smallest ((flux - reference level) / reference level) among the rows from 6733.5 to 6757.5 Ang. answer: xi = 6747.0 Ang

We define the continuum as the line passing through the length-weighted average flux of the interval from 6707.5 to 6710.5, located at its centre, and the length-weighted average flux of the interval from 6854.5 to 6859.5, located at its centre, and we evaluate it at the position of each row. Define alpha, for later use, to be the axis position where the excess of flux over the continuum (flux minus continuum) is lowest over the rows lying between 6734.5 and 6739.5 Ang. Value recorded 6739.0 Ang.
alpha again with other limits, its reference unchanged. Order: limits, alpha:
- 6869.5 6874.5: 6874.0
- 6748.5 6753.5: 6749.0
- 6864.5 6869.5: 6865.0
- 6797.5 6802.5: 6798.0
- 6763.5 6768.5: 6768.0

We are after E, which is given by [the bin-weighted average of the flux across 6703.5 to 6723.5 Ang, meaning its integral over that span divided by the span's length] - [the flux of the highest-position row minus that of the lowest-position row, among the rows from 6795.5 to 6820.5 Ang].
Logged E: 21.1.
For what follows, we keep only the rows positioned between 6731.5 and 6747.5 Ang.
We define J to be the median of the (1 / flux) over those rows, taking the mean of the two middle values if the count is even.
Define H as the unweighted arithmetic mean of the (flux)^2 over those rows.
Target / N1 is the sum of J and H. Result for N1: 466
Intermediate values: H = 466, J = 0.0471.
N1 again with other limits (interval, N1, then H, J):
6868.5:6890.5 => 449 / 449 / 0.0473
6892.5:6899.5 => 446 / 446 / 0.0473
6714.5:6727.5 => 511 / 511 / 0.0442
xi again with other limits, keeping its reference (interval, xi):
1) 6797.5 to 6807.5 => 6799.0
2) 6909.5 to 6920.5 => 6910.0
